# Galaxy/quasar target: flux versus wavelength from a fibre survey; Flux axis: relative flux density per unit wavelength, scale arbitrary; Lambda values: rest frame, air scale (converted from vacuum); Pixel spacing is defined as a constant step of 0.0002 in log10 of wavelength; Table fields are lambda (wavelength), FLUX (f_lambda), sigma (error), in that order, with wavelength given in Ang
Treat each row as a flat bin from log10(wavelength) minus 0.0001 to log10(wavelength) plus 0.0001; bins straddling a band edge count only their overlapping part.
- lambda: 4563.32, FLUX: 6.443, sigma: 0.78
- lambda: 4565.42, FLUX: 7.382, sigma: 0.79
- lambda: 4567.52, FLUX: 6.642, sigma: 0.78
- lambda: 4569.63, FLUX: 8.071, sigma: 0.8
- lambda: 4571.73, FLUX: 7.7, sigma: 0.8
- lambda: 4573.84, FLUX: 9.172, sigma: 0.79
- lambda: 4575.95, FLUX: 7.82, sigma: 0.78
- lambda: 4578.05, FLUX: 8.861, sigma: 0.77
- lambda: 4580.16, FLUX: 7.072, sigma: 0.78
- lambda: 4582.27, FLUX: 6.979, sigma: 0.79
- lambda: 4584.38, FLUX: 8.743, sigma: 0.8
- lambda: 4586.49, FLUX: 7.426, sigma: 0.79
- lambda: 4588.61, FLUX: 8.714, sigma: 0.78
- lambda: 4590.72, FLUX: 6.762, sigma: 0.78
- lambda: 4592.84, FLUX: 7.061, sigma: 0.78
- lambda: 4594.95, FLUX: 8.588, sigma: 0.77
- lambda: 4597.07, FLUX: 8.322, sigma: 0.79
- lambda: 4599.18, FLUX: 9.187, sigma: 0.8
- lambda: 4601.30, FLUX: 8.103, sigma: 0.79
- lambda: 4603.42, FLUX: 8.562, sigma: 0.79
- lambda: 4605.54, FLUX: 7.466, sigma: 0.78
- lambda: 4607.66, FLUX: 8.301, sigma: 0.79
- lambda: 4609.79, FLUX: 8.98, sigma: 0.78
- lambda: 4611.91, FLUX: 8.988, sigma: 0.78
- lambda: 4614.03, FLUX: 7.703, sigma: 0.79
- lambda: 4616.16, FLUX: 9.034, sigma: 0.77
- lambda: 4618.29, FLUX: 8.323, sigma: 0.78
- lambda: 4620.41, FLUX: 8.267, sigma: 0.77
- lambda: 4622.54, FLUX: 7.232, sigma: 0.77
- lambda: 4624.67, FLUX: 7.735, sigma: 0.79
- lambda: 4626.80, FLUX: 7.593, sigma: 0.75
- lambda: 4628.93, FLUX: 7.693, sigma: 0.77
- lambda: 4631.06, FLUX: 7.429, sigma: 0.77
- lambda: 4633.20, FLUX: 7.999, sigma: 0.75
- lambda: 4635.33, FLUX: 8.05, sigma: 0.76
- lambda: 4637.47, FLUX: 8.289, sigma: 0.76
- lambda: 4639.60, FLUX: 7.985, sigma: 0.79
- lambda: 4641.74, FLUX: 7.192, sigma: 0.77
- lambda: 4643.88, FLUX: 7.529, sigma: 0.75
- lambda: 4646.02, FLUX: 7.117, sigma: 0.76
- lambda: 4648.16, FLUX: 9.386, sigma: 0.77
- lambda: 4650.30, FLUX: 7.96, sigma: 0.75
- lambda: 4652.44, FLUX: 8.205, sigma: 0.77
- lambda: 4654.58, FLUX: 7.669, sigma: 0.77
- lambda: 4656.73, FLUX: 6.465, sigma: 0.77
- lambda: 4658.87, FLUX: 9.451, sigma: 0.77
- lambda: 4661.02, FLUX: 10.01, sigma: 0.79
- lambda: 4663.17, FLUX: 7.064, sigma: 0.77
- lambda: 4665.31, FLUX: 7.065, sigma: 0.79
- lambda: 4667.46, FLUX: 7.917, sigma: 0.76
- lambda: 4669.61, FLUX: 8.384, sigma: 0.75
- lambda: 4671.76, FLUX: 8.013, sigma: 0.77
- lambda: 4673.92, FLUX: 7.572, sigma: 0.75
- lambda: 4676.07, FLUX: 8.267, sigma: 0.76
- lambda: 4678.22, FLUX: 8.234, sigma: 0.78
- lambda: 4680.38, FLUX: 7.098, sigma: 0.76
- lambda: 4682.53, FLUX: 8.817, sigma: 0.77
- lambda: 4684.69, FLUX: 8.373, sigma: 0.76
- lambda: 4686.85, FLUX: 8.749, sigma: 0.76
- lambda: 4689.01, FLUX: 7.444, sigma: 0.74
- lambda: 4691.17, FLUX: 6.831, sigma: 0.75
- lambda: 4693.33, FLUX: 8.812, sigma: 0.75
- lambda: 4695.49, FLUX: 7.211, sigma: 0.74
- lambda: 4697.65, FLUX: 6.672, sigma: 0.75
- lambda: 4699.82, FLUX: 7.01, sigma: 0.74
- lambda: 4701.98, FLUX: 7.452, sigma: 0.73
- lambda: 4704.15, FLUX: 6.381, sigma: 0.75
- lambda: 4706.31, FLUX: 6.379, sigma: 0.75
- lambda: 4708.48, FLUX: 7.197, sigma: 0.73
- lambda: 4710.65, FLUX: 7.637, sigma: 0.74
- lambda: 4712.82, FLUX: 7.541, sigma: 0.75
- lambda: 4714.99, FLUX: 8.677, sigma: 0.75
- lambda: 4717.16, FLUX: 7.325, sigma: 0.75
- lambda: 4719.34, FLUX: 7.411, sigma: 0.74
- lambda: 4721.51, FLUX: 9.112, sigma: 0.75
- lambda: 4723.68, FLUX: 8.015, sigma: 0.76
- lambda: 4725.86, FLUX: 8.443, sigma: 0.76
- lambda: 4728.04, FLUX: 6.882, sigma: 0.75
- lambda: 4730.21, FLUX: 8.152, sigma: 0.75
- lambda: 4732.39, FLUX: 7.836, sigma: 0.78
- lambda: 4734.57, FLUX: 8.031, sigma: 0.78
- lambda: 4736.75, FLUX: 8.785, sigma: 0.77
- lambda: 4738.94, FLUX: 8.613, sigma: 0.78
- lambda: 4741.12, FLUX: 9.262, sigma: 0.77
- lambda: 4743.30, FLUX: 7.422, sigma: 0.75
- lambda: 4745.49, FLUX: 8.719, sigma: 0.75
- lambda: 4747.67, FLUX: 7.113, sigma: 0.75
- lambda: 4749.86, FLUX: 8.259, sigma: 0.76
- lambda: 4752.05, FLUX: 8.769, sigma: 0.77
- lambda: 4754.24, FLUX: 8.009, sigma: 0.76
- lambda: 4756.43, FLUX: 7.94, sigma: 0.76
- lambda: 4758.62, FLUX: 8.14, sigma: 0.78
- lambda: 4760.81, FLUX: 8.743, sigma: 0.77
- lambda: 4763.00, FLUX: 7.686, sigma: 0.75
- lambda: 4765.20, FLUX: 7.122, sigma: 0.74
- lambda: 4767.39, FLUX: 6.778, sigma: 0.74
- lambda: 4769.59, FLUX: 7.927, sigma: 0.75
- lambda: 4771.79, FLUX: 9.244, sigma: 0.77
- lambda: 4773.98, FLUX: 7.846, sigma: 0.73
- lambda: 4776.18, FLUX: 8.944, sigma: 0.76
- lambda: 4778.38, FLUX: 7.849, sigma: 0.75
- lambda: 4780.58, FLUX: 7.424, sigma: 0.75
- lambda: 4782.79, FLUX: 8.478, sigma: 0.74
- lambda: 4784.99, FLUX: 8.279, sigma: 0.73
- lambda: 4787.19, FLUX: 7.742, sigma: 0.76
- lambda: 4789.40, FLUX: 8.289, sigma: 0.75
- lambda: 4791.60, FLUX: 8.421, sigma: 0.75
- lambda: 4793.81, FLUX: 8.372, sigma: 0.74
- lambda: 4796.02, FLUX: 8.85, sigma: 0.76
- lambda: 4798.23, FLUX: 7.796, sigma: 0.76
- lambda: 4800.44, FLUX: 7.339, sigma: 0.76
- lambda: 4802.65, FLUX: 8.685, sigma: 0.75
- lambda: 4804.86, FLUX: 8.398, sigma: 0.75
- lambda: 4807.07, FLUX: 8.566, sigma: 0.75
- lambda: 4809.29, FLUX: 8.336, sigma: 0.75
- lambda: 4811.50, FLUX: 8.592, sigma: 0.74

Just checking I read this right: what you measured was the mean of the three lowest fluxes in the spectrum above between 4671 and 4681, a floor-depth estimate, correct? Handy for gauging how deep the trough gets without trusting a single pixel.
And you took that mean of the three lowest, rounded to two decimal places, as 7.56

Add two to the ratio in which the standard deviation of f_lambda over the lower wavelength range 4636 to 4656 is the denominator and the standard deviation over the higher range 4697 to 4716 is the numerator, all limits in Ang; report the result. 3.06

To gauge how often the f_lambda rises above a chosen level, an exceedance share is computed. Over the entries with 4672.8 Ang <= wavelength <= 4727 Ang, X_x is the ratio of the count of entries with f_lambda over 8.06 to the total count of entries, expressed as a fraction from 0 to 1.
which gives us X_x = 0.36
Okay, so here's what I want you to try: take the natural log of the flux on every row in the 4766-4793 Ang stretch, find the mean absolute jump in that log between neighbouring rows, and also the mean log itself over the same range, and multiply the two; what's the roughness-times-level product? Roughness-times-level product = 0.209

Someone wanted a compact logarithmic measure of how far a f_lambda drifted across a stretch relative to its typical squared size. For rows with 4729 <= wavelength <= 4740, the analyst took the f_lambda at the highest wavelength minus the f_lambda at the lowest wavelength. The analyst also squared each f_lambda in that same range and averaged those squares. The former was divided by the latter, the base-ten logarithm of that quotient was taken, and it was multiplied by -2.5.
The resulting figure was 5.4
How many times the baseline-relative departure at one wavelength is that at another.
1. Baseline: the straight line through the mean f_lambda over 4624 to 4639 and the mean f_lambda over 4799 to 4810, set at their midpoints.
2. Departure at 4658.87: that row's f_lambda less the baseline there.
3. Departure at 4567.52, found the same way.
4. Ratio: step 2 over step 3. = -1.5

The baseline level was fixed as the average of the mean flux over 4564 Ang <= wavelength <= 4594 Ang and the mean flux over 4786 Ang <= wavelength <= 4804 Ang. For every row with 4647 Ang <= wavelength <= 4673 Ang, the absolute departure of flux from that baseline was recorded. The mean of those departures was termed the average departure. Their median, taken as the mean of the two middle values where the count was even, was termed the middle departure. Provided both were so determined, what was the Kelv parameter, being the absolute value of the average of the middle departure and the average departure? 0.72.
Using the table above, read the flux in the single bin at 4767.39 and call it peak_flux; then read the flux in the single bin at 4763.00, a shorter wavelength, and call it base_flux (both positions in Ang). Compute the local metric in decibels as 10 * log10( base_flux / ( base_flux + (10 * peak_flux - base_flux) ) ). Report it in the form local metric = -9.5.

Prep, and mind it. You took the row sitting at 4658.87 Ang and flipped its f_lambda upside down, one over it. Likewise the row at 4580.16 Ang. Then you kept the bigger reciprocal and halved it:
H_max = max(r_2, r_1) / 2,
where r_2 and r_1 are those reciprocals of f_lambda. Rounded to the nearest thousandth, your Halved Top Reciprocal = 0.071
